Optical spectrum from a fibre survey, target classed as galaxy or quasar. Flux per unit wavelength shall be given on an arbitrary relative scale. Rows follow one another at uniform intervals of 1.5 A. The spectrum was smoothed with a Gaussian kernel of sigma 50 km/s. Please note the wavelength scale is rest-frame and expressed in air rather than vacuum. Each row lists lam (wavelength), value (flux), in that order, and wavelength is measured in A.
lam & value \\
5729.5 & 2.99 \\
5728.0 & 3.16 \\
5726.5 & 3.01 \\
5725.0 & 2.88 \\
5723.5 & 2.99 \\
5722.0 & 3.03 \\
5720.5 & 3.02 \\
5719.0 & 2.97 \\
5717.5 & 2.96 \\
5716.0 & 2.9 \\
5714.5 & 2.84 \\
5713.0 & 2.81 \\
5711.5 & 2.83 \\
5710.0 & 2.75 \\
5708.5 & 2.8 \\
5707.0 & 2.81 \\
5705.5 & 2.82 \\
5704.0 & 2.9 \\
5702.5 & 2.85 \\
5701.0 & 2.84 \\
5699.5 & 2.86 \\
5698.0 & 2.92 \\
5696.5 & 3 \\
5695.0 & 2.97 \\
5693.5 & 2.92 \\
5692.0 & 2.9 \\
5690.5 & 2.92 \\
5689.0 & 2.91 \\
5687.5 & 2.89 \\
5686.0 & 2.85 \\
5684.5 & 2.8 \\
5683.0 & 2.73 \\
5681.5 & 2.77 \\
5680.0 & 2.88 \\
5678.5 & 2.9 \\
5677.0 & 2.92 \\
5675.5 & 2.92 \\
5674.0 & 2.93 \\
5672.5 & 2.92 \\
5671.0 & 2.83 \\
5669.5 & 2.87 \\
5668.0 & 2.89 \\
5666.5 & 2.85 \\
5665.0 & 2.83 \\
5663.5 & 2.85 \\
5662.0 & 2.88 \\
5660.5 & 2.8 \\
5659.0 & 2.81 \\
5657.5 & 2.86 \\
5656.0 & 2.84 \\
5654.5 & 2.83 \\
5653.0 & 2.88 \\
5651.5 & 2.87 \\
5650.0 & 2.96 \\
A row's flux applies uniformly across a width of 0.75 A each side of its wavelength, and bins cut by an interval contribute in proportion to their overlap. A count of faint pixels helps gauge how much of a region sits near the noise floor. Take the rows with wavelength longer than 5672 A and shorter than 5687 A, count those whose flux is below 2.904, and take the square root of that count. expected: 2.4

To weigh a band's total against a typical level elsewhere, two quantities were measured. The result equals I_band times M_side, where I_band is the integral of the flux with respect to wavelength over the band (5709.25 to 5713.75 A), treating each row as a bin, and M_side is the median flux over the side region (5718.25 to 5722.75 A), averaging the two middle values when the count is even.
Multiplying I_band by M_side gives 38.0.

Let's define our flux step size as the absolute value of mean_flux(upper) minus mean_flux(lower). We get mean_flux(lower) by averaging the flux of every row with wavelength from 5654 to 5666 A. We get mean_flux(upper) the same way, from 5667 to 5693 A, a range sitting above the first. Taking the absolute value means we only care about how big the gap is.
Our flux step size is 0.03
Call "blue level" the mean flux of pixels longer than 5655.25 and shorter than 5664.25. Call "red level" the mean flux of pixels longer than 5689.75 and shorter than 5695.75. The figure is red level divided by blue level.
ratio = 1.03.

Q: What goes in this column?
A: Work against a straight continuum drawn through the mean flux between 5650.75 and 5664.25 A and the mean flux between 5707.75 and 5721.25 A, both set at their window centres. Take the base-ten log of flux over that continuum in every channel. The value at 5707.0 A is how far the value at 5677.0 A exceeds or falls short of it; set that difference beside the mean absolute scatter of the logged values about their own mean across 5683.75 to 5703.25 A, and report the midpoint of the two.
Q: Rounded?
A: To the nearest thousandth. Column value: 0.013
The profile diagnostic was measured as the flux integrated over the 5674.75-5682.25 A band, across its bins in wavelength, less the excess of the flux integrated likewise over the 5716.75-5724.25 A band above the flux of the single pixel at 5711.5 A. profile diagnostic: 1.96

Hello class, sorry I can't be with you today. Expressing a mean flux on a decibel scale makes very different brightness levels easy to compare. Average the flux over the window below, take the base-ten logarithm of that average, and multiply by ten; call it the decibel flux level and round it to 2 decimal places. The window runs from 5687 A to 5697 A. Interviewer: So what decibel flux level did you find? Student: 4.67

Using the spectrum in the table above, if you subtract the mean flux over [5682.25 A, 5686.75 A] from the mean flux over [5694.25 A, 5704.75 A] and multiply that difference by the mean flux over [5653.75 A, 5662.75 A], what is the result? 0.32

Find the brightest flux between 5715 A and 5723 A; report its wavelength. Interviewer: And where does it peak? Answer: 5722.0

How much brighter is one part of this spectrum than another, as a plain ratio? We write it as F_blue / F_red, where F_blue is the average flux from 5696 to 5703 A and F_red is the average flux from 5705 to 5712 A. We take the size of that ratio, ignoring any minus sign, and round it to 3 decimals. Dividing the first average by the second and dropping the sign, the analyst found 1.033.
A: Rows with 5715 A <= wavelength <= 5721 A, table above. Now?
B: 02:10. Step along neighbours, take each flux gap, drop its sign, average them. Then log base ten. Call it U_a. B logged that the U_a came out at -1.40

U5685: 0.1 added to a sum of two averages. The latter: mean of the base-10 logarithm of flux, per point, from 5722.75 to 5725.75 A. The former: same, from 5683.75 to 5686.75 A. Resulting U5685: 1.02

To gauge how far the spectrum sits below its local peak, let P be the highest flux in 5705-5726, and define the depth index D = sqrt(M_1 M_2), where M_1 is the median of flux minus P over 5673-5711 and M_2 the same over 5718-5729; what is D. 0.05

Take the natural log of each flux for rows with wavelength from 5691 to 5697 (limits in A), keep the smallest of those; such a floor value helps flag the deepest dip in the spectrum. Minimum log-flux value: 1.06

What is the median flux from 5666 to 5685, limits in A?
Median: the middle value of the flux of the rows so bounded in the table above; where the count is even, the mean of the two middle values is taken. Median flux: 2.88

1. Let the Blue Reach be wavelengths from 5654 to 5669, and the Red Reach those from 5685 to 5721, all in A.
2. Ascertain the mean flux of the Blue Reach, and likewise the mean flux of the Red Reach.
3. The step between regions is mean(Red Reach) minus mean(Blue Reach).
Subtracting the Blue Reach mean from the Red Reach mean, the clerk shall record 0.04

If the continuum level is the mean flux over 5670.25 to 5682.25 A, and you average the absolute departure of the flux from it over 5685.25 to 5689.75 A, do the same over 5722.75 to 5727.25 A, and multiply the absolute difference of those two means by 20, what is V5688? 1.1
